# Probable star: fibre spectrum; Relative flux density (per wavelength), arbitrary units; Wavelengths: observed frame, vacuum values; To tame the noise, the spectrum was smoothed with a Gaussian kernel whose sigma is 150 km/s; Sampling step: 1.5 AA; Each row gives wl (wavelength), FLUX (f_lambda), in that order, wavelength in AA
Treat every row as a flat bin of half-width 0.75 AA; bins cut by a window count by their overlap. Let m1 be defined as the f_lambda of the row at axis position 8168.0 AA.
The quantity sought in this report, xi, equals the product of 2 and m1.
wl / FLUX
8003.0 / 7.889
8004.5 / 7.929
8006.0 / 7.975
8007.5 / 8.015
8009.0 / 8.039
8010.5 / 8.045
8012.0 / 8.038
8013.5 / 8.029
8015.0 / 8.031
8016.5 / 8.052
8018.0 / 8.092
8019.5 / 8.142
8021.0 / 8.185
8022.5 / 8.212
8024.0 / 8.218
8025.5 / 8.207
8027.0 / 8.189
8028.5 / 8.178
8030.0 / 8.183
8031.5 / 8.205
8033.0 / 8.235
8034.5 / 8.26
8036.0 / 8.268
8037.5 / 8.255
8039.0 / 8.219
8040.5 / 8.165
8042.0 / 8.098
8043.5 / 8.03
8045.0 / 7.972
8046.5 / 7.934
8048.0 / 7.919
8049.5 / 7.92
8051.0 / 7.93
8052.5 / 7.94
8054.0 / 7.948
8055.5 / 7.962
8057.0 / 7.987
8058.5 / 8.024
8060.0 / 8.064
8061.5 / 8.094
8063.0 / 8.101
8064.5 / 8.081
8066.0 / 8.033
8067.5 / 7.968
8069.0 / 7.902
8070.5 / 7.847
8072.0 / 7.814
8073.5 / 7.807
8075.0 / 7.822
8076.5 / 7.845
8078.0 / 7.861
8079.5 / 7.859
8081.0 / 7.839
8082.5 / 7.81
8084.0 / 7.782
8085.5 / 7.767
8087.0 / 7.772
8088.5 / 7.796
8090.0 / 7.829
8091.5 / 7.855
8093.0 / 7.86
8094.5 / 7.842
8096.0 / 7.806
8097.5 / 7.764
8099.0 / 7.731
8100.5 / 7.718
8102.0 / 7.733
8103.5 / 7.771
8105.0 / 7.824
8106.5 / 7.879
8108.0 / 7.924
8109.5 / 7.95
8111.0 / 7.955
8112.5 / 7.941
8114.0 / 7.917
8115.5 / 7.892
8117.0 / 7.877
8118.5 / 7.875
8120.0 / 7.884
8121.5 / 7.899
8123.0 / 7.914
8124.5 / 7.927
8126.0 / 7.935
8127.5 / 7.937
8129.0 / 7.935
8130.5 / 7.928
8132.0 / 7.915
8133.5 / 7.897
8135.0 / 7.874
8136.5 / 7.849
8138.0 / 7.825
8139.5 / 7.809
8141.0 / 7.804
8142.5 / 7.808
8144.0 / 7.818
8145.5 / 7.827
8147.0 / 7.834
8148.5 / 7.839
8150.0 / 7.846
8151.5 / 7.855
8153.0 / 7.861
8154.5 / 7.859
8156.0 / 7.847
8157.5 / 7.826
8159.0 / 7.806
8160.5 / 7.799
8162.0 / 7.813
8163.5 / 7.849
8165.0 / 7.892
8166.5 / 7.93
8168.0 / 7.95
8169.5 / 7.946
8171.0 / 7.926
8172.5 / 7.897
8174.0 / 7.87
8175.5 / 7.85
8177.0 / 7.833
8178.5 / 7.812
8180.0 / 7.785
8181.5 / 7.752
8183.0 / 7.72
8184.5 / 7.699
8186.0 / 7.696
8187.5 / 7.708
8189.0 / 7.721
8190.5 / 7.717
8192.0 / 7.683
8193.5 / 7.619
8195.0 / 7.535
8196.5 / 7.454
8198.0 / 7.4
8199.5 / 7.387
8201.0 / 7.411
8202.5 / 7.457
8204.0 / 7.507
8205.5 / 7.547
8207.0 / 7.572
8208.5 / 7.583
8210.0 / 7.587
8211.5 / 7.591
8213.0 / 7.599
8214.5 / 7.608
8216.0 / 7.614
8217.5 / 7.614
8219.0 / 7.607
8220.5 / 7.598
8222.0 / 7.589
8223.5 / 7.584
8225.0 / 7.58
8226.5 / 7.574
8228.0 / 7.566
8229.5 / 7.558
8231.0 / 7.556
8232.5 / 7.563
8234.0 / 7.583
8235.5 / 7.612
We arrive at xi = 15.9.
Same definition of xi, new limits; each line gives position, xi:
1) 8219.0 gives 15.2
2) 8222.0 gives 15.2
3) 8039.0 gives 16.4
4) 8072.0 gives 15.6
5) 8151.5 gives 15.7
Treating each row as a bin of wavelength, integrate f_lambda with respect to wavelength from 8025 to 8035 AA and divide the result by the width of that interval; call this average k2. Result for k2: 8.21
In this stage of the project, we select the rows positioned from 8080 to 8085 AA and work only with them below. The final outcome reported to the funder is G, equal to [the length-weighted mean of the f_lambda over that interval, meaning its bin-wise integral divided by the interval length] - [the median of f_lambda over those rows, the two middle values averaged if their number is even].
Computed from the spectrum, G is 0.001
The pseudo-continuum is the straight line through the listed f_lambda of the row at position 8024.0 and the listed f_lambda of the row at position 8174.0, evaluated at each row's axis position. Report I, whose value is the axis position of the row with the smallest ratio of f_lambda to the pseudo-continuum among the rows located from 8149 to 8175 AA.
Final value 8160.5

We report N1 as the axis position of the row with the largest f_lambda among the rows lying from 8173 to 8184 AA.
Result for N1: 8174.0 AA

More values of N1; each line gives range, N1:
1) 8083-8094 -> 8093.0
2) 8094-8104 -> 8094.5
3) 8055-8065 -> 8063.0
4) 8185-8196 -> 8189.0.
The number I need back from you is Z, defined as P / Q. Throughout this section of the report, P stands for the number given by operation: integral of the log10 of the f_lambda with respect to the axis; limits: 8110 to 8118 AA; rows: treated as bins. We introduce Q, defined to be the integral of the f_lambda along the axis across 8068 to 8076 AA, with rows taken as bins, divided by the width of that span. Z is 0.92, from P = 7.19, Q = 7.8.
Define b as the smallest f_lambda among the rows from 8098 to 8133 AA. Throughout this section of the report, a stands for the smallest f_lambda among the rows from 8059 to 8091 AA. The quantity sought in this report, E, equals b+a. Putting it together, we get 15.5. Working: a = 7.767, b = 7.718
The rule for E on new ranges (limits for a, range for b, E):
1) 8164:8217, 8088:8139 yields 15.1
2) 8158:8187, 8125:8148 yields 15.5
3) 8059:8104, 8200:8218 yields 15.1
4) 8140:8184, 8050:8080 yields 15.5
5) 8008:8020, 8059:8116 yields 15.7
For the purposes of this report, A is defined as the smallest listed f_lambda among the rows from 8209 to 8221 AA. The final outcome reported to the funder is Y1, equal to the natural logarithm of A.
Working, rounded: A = 7.587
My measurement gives 2.03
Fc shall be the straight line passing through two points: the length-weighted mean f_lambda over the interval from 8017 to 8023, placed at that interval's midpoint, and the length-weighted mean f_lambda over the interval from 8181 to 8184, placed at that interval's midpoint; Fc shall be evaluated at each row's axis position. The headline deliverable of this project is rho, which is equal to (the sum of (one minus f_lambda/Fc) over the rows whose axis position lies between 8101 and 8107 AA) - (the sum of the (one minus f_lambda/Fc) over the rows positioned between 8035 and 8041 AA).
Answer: 0.13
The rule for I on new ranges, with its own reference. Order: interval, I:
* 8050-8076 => 8073.5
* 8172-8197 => 8196.5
